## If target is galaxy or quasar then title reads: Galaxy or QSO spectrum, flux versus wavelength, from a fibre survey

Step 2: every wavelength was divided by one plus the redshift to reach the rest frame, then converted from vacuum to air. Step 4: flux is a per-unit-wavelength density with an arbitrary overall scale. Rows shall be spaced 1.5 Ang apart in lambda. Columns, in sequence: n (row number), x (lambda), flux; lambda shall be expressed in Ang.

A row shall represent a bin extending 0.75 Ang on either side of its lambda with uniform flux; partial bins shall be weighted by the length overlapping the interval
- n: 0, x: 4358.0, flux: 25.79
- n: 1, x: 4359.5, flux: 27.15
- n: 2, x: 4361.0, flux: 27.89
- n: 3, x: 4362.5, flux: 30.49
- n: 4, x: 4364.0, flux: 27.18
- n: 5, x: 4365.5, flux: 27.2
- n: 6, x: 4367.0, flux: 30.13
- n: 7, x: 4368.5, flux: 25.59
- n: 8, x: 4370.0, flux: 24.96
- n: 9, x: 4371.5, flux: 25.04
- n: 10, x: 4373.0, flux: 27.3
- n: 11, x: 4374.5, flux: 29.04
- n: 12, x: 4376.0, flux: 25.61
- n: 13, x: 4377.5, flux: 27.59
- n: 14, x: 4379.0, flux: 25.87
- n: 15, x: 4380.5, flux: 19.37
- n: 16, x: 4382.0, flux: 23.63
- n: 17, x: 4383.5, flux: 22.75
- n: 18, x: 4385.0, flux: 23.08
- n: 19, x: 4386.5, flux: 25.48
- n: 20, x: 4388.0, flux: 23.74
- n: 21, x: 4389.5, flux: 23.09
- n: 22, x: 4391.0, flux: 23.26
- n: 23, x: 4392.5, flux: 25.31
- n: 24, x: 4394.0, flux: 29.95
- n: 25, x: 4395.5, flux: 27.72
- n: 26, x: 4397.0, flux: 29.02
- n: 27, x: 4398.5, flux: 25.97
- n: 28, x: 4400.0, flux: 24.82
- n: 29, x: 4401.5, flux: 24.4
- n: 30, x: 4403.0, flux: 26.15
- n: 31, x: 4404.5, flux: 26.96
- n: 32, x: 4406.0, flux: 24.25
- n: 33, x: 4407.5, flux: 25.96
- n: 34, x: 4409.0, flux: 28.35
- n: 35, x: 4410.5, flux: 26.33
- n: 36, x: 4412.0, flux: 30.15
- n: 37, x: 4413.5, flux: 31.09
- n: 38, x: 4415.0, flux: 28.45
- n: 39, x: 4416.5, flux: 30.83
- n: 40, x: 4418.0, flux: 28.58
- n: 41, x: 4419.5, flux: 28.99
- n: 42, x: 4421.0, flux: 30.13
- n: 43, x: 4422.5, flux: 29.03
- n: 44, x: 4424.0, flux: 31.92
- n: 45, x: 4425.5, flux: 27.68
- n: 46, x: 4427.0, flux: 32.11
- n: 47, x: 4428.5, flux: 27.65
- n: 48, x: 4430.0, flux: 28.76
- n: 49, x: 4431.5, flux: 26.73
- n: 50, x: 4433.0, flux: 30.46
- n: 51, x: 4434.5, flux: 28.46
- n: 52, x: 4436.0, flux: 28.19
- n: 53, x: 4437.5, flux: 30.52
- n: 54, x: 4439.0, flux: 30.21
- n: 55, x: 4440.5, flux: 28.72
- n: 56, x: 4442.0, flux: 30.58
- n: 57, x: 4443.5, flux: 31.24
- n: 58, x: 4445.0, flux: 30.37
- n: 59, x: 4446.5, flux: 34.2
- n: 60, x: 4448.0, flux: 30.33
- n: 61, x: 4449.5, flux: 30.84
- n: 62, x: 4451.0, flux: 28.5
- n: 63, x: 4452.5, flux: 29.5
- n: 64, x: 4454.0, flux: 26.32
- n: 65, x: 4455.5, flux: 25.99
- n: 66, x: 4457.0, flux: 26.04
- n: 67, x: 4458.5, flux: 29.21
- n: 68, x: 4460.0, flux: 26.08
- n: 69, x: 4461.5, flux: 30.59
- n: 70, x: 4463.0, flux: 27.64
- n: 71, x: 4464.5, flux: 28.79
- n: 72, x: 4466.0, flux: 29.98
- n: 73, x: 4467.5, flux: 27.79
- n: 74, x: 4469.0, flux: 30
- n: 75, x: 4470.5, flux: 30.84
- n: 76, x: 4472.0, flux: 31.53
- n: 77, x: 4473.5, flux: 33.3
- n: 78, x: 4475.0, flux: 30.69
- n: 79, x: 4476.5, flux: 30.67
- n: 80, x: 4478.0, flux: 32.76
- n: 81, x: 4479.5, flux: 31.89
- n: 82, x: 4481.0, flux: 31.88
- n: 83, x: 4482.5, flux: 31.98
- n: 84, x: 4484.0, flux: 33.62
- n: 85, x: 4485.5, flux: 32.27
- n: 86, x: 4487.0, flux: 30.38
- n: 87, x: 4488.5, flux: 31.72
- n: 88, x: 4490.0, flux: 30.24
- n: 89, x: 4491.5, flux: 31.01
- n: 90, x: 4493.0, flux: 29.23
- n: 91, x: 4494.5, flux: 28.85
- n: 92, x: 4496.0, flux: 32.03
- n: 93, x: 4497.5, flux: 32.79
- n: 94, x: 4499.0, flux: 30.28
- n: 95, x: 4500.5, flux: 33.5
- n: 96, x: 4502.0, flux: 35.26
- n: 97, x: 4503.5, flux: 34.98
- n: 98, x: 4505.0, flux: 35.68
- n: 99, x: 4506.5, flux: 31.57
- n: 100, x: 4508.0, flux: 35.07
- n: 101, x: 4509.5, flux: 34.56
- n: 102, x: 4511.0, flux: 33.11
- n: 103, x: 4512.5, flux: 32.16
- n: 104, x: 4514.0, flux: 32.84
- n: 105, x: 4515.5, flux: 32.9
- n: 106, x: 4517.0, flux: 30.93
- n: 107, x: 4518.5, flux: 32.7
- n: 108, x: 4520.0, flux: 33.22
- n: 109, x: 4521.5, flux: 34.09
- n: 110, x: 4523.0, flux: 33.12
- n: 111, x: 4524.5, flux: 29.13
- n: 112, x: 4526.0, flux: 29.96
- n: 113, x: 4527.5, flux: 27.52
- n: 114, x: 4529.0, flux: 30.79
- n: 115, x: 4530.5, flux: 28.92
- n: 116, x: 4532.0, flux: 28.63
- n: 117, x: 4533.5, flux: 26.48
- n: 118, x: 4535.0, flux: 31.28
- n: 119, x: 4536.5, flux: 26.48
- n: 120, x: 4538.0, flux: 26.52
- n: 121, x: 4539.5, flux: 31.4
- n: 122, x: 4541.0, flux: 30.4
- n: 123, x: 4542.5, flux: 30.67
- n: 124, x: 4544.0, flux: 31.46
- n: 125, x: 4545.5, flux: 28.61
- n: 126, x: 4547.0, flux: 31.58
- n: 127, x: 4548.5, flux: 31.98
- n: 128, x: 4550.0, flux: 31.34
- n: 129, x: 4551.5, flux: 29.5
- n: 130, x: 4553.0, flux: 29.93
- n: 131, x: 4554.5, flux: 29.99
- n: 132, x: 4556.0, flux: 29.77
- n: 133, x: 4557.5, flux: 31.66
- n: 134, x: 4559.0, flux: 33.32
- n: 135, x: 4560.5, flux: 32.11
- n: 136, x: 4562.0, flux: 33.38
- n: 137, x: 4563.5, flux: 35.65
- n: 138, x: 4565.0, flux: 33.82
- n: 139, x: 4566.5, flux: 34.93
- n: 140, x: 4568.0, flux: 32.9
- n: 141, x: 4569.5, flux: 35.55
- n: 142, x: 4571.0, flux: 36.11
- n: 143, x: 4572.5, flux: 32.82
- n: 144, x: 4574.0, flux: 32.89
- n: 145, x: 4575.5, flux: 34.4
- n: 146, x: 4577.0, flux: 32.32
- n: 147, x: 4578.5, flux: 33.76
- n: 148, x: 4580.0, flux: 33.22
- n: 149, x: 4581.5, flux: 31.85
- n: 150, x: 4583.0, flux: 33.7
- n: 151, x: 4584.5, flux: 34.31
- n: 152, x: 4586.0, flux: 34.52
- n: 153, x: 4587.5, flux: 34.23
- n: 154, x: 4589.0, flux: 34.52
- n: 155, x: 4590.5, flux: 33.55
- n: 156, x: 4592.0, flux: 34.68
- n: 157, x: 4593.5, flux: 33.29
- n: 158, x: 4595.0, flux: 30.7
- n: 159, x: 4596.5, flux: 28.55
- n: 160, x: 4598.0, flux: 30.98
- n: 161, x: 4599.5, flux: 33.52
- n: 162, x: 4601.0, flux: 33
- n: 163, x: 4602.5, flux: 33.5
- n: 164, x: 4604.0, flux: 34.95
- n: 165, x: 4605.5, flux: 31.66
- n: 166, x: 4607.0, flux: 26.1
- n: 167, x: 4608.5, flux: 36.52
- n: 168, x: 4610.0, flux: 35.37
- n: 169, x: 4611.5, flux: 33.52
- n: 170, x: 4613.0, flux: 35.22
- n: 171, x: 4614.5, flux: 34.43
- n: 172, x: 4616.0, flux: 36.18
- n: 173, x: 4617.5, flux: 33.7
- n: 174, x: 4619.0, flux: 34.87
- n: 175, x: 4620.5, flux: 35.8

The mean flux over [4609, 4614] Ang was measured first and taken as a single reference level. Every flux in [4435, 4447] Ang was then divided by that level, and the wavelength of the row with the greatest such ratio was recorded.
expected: 4446.5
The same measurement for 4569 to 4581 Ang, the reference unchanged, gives 4571.0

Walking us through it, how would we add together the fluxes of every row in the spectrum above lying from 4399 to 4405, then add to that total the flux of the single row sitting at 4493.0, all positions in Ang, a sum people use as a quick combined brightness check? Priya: 132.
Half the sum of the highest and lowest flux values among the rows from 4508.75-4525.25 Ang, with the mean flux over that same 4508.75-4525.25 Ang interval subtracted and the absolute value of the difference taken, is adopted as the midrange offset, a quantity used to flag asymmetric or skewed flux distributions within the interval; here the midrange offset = 0.77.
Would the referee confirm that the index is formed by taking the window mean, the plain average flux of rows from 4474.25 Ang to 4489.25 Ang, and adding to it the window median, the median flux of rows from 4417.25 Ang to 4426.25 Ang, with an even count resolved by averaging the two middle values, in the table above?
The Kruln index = 60.8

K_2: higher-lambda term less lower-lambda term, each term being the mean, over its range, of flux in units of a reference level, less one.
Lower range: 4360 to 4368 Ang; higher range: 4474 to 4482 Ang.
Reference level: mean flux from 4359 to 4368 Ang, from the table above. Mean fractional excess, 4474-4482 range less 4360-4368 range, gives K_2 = 0.11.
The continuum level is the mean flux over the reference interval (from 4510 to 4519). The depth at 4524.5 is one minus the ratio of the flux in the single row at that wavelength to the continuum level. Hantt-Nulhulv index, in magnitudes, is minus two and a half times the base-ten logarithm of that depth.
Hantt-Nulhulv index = 2.5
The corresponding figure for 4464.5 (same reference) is 2.4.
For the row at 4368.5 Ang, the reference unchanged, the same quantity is 1.7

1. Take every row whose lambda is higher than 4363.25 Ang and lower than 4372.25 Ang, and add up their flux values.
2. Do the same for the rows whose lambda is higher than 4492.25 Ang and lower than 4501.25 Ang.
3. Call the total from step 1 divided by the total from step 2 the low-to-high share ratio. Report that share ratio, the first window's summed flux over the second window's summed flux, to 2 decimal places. 0.86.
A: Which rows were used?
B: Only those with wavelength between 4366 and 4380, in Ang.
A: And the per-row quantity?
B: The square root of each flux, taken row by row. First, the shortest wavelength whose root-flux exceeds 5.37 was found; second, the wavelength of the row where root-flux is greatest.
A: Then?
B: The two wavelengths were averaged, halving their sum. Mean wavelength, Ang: 4367.0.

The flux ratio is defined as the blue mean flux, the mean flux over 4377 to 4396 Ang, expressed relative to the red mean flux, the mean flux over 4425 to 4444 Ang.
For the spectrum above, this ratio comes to 0.84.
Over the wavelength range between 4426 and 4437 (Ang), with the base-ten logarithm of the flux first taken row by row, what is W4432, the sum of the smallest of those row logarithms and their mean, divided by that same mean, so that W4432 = 1.977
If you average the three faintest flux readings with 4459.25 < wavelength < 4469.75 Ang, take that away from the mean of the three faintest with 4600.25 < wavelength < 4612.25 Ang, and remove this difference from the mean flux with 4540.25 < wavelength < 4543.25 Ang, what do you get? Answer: 27.5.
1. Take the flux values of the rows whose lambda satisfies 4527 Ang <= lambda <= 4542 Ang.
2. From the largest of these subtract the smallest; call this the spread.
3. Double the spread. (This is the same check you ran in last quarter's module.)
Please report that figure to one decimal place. 9.8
